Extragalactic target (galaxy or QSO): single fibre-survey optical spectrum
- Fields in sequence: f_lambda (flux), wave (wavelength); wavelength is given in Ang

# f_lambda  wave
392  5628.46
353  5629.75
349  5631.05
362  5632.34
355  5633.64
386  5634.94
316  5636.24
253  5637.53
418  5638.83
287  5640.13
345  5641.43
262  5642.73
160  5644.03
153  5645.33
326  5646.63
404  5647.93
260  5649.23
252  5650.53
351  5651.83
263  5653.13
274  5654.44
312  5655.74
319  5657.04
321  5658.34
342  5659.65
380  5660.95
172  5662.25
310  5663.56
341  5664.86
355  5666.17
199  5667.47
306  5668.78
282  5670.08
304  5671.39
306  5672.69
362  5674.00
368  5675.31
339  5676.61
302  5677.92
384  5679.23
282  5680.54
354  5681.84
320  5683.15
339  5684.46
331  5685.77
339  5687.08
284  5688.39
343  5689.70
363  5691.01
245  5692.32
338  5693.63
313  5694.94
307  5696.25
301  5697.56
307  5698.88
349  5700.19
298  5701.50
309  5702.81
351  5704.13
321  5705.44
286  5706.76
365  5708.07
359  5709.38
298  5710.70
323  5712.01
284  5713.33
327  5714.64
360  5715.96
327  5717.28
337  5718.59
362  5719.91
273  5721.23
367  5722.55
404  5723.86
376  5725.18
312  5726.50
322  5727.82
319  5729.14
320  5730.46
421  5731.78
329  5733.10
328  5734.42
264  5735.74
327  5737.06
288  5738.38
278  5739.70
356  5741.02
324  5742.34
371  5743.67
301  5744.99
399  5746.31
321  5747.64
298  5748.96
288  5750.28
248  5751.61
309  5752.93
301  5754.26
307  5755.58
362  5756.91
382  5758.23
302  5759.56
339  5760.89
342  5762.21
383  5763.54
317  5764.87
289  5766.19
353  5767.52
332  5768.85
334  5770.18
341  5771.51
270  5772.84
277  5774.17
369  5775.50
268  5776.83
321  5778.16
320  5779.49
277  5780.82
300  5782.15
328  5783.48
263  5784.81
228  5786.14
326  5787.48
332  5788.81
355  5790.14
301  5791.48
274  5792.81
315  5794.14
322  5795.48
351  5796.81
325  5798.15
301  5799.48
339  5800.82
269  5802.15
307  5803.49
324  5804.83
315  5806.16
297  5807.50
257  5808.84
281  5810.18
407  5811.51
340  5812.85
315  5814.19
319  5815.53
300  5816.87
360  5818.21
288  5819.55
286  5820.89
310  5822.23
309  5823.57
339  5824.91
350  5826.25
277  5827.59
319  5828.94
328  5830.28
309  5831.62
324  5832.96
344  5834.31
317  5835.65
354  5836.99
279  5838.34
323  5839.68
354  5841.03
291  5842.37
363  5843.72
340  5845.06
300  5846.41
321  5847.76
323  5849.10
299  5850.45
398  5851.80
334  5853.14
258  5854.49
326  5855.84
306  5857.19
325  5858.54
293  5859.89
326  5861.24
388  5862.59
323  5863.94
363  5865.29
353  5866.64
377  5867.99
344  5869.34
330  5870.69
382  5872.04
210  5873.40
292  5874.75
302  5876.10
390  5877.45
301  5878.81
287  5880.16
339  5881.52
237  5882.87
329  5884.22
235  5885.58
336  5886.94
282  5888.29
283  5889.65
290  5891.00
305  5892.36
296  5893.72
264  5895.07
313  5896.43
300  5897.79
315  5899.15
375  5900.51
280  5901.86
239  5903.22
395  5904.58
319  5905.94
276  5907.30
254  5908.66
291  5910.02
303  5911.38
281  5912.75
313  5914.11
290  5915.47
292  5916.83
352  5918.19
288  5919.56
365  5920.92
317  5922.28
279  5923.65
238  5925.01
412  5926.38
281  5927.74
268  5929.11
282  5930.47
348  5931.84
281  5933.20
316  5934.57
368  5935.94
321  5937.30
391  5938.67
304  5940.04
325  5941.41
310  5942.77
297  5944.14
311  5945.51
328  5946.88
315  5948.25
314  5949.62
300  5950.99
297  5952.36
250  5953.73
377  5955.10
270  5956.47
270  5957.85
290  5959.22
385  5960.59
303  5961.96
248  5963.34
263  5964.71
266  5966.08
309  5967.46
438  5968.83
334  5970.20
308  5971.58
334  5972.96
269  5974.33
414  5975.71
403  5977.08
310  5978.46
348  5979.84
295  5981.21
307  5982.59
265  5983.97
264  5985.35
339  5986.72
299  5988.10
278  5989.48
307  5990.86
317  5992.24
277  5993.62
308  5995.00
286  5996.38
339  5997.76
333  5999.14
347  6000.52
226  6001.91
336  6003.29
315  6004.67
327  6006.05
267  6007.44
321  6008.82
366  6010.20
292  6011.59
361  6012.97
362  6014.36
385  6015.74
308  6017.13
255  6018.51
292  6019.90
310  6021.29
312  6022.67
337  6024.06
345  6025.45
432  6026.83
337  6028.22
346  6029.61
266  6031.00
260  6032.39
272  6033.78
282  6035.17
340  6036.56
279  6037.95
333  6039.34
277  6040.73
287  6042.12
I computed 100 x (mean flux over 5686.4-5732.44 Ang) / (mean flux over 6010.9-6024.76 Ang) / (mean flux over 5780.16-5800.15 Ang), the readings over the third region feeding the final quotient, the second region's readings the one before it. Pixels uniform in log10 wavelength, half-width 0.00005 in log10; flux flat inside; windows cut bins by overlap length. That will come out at 0.334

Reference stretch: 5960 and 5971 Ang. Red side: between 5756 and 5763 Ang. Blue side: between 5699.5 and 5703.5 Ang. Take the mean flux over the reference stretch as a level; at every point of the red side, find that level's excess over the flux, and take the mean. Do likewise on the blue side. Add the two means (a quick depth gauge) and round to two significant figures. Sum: -28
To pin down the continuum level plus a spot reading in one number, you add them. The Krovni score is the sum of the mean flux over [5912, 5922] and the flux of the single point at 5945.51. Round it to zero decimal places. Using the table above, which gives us 623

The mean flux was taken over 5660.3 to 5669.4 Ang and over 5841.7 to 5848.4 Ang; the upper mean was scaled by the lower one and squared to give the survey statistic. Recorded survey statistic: 1.20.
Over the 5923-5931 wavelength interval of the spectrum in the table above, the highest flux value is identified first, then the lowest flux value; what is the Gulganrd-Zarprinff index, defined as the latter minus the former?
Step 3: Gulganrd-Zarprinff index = -174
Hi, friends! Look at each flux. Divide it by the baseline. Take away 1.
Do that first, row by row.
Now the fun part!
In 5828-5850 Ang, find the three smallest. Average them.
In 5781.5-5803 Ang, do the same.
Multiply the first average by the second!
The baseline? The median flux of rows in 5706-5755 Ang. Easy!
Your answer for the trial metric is 0.022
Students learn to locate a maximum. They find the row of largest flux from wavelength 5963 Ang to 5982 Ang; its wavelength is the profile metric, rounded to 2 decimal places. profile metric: 5968.83 Ang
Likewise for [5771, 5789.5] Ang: 5775.50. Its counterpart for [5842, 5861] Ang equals 5851.80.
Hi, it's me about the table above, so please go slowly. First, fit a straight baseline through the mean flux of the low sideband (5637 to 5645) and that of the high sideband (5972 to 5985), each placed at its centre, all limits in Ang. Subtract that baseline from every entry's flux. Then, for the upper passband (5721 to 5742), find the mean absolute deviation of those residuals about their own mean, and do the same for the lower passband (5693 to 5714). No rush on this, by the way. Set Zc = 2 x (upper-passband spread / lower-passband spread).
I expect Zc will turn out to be 3.23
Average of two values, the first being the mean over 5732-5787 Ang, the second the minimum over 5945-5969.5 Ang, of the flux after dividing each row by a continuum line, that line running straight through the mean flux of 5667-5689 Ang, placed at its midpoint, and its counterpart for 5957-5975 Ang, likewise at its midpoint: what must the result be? 0.902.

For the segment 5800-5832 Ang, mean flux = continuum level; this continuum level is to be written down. 314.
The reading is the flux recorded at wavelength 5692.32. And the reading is 245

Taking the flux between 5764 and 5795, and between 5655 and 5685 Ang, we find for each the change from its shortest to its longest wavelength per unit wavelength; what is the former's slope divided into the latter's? -14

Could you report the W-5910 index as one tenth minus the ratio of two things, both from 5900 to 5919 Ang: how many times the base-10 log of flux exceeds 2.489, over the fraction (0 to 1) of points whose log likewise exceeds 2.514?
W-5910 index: -23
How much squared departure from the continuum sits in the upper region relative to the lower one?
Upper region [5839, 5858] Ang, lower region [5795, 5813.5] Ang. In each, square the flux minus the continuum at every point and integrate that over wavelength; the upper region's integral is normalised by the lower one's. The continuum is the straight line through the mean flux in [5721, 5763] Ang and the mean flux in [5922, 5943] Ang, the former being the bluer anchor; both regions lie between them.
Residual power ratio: 0.81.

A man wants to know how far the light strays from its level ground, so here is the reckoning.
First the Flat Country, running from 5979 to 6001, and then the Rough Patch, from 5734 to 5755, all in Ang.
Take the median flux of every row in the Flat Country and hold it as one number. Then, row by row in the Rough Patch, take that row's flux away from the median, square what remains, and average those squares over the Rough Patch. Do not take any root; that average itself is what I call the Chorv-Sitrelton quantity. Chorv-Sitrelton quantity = 1459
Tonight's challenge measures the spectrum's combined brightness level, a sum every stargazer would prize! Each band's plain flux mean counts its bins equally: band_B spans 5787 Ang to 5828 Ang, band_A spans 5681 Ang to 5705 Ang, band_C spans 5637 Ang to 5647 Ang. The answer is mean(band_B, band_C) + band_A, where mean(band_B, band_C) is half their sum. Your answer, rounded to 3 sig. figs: 617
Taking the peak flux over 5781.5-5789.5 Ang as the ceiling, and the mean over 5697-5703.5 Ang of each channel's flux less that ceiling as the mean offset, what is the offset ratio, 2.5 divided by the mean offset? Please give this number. -0.13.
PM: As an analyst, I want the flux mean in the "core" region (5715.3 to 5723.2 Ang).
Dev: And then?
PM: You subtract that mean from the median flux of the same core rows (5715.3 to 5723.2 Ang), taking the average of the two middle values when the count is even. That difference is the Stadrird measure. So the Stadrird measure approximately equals 11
